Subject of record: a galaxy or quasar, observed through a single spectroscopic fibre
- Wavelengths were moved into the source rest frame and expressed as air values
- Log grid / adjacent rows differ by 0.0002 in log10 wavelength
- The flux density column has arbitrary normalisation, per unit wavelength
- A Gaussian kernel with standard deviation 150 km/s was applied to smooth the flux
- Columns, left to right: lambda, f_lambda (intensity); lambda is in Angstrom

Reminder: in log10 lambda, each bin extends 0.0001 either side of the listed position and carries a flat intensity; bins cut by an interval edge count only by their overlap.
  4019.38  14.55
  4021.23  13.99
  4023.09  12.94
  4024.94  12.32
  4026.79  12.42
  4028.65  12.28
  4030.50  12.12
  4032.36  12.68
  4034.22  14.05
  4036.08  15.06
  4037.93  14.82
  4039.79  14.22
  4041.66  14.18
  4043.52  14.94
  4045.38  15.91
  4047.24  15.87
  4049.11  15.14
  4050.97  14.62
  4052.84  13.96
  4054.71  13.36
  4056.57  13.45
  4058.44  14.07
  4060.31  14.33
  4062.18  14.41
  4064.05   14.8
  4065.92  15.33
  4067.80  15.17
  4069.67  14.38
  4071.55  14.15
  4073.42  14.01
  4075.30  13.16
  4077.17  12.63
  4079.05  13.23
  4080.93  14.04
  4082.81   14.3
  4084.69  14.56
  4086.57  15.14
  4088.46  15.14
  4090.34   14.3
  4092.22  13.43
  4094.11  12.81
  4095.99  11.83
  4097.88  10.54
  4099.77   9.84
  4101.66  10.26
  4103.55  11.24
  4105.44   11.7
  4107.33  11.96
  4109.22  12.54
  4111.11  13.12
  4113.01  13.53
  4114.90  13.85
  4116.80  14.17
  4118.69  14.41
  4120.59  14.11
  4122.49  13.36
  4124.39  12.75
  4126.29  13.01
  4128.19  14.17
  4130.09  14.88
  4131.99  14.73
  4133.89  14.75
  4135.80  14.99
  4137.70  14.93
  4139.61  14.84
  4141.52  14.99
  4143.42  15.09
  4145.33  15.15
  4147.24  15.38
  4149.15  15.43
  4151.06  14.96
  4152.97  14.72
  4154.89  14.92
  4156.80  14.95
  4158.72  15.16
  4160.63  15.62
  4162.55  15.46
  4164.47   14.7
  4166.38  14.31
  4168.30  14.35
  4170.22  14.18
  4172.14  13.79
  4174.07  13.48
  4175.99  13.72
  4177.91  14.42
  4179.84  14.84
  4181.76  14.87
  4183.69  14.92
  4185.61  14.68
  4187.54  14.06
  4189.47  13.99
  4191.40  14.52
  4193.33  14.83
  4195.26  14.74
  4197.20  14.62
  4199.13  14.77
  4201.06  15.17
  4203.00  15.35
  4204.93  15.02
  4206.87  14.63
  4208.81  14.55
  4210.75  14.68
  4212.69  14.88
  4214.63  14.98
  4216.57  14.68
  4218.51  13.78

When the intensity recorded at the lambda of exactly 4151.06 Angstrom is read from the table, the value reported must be 14.96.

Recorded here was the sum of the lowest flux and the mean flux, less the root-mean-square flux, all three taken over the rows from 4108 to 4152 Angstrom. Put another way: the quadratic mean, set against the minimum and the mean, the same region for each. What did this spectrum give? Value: 12.5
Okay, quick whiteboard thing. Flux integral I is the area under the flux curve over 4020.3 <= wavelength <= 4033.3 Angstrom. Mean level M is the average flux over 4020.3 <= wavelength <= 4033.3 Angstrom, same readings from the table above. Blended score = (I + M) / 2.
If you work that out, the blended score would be 89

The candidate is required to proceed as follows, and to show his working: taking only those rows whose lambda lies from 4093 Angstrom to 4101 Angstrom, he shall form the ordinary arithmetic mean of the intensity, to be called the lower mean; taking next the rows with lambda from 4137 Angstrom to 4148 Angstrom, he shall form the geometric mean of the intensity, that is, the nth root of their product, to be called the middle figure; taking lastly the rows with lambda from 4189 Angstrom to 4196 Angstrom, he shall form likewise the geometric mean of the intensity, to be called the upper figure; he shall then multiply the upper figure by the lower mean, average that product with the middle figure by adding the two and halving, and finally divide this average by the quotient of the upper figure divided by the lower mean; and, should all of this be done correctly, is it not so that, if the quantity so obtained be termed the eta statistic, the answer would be 69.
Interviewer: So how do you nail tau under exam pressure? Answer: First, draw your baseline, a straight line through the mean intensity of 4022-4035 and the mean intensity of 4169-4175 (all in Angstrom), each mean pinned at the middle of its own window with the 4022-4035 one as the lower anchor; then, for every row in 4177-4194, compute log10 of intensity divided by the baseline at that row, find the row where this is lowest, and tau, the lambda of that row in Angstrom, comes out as 4189.47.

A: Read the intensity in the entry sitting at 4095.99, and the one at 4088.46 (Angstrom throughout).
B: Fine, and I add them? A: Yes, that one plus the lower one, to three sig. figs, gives 27.0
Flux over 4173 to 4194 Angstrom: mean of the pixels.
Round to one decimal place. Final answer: 14.4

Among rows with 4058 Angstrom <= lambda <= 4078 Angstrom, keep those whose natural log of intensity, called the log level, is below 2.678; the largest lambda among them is 4077.17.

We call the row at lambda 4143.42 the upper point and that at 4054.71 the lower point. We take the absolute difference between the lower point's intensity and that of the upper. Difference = 1.7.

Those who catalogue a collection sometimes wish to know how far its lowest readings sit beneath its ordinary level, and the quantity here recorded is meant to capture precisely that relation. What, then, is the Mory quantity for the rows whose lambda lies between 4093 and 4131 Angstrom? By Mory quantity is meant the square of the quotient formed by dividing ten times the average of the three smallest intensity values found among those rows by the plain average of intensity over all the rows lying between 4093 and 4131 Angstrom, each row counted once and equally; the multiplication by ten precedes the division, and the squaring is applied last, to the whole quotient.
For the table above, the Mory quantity 65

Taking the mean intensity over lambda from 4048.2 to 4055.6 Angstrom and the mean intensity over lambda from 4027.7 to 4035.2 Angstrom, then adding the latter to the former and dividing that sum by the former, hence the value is 1.90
